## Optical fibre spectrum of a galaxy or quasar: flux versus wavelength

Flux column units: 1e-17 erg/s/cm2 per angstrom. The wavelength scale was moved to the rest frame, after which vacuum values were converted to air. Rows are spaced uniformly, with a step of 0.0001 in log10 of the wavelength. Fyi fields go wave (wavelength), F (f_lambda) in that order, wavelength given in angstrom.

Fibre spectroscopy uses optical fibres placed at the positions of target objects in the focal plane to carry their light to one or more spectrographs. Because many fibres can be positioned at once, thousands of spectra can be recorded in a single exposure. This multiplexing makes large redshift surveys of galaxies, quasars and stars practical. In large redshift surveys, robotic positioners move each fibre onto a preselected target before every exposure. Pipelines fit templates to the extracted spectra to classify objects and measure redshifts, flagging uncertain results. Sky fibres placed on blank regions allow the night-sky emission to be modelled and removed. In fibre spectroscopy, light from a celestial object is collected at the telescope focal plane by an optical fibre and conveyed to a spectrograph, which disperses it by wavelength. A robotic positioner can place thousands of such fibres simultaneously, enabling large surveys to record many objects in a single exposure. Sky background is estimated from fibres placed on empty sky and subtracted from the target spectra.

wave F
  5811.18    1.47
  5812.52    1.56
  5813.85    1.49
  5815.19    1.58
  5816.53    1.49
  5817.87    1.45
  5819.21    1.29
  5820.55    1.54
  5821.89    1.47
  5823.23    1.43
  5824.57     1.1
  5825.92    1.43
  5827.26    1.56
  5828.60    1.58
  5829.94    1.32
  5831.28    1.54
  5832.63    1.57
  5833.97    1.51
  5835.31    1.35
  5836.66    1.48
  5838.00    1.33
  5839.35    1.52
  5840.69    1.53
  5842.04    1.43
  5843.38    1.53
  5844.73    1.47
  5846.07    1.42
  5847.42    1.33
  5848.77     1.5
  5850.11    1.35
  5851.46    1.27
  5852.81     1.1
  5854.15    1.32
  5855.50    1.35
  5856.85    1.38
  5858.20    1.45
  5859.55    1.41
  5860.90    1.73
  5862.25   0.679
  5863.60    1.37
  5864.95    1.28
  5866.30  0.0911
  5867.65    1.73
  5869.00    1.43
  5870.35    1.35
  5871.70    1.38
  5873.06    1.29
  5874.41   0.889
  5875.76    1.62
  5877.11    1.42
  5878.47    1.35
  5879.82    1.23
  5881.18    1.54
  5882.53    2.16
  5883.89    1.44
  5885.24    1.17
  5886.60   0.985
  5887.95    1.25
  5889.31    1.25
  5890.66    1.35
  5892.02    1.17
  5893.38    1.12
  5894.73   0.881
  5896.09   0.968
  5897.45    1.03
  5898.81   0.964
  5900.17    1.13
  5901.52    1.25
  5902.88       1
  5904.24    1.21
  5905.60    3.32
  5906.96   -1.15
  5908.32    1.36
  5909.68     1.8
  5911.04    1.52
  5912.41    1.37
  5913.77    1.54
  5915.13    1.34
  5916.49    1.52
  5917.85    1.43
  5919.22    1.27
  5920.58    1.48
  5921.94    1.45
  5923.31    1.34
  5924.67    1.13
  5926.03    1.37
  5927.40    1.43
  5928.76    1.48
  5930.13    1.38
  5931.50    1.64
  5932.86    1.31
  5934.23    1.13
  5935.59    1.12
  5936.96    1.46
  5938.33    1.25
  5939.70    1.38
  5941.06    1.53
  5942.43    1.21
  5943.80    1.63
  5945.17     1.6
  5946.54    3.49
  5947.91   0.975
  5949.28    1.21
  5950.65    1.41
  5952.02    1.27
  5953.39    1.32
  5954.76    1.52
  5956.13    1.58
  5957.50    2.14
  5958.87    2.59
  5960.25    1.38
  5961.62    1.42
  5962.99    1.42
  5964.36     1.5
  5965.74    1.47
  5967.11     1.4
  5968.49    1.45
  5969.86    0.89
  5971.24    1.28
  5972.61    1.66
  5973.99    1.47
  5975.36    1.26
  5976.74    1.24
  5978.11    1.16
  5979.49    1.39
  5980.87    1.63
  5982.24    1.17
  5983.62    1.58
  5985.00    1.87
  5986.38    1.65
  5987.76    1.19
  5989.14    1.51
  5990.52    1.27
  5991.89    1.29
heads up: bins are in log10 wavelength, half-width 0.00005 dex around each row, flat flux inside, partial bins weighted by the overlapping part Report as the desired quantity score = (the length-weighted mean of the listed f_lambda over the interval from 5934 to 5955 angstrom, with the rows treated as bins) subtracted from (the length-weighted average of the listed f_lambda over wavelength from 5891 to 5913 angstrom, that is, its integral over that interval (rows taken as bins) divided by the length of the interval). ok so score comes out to -0.29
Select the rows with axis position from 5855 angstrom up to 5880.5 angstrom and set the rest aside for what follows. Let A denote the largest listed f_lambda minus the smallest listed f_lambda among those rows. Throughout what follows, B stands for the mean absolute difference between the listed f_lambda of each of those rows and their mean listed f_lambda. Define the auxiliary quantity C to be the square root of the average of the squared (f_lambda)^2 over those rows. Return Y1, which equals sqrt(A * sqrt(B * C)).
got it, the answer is 1.1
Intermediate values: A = 1.6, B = 0.24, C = 1.93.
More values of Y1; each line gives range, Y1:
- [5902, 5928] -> 2.2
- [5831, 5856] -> 0.5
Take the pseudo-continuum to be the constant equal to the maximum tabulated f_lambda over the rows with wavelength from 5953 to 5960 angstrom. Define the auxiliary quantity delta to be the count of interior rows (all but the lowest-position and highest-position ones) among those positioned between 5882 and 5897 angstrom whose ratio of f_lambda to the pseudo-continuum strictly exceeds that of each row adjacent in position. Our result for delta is 1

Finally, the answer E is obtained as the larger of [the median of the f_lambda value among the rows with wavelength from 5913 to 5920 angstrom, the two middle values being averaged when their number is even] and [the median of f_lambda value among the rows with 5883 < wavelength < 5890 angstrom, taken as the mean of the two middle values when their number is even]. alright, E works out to 1.43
